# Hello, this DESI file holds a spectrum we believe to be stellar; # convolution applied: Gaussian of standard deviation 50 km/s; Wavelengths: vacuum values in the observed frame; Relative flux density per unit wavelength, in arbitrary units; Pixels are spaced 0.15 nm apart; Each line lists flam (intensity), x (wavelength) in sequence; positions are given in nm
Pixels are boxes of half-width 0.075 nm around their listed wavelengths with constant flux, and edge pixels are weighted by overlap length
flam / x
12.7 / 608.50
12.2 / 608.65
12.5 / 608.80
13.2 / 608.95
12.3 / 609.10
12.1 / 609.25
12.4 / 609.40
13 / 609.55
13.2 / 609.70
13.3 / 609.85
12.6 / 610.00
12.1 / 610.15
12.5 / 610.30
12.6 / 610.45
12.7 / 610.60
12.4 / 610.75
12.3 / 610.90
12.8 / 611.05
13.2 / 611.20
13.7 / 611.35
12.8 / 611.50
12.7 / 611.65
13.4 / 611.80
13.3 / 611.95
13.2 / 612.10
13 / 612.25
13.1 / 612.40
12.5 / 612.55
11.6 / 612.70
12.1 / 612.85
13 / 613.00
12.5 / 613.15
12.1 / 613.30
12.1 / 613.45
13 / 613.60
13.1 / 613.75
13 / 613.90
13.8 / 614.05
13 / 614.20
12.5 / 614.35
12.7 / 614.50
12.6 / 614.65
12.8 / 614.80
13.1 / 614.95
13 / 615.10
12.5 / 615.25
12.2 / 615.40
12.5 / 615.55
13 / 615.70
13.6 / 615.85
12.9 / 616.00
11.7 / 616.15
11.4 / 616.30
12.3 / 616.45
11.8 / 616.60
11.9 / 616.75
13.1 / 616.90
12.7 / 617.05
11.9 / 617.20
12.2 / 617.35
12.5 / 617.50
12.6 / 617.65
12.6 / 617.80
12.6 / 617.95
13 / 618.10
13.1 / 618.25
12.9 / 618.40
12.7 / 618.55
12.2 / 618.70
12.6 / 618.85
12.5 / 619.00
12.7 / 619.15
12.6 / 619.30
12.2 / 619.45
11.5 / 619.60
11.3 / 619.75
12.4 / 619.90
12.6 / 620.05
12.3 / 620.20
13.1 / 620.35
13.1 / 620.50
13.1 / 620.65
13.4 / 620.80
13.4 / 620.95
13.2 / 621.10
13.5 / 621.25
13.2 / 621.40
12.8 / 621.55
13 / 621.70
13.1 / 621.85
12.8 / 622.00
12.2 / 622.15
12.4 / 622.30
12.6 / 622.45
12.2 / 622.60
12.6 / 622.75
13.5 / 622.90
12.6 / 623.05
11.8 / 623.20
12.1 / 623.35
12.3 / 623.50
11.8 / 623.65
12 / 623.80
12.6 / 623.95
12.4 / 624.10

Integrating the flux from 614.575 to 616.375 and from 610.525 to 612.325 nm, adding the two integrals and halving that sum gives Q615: 23.0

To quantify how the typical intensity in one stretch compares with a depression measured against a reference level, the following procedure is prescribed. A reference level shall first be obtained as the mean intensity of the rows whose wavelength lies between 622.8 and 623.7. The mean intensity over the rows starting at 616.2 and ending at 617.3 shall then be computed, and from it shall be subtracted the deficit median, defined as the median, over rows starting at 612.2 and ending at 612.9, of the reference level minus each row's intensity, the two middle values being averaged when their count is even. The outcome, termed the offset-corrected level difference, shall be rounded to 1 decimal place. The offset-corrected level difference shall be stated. 12.3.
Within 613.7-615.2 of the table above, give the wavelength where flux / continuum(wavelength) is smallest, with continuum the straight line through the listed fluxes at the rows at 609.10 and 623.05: 614.35 nm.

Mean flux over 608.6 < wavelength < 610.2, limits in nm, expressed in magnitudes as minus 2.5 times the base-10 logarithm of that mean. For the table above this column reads -2.75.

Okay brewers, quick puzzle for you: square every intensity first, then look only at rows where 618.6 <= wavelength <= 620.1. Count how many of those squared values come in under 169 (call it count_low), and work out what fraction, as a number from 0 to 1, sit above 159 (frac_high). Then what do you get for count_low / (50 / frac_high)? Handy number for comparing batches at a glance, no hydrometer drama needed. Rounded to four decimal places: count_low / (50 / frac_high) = 0.0200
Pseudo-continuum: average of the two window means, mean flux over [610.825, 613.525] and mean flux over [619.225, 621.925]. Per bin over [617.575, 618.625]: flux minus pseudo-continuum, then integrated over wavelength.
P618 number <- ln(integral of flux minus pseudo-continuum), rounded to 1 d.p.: -3.5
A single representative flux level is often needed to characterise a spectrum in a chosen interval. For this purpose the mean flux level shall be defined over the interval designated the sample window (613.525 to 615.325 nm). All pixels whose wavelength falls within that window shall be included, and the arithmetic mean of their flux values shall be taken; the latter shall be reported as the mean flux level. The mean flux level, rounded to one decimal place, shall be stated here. 12.9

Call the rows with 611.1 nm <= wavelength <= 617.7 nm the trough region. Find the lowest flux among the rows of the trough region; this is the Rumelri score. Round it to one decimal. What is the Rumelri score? 11.4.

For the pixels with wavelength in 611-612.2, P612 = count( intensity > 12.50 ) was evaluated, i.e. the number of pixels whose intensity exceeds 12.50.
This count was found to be 8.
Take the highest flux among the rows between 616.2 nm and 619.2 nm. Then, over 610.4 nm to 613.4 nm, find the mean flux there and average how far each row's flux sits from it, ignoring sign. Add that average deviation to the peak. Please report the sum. 13.5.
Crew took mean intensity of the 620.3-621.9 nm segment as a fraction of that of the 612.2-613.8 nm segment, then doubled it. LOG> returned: 2.10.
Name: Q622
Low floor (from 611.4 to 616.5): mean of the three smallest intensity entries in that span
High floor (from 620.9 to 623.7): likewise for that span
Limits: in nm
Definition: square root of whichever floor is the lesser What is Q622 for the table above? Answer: 3.40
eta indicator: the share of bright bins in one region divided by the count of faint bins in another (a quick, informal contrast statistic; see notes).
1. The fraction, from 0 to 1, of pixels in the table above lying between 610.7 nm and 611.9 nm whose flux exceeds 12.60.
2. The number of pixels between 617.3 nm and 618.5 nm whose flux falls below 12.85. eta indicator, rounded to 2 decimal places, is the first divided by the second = 0.15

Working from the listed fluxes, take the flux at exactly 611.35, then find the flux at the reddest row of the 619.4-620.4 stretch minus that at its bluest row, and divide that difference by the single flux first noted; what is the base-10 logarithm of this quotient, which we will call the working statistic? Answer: -1.18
